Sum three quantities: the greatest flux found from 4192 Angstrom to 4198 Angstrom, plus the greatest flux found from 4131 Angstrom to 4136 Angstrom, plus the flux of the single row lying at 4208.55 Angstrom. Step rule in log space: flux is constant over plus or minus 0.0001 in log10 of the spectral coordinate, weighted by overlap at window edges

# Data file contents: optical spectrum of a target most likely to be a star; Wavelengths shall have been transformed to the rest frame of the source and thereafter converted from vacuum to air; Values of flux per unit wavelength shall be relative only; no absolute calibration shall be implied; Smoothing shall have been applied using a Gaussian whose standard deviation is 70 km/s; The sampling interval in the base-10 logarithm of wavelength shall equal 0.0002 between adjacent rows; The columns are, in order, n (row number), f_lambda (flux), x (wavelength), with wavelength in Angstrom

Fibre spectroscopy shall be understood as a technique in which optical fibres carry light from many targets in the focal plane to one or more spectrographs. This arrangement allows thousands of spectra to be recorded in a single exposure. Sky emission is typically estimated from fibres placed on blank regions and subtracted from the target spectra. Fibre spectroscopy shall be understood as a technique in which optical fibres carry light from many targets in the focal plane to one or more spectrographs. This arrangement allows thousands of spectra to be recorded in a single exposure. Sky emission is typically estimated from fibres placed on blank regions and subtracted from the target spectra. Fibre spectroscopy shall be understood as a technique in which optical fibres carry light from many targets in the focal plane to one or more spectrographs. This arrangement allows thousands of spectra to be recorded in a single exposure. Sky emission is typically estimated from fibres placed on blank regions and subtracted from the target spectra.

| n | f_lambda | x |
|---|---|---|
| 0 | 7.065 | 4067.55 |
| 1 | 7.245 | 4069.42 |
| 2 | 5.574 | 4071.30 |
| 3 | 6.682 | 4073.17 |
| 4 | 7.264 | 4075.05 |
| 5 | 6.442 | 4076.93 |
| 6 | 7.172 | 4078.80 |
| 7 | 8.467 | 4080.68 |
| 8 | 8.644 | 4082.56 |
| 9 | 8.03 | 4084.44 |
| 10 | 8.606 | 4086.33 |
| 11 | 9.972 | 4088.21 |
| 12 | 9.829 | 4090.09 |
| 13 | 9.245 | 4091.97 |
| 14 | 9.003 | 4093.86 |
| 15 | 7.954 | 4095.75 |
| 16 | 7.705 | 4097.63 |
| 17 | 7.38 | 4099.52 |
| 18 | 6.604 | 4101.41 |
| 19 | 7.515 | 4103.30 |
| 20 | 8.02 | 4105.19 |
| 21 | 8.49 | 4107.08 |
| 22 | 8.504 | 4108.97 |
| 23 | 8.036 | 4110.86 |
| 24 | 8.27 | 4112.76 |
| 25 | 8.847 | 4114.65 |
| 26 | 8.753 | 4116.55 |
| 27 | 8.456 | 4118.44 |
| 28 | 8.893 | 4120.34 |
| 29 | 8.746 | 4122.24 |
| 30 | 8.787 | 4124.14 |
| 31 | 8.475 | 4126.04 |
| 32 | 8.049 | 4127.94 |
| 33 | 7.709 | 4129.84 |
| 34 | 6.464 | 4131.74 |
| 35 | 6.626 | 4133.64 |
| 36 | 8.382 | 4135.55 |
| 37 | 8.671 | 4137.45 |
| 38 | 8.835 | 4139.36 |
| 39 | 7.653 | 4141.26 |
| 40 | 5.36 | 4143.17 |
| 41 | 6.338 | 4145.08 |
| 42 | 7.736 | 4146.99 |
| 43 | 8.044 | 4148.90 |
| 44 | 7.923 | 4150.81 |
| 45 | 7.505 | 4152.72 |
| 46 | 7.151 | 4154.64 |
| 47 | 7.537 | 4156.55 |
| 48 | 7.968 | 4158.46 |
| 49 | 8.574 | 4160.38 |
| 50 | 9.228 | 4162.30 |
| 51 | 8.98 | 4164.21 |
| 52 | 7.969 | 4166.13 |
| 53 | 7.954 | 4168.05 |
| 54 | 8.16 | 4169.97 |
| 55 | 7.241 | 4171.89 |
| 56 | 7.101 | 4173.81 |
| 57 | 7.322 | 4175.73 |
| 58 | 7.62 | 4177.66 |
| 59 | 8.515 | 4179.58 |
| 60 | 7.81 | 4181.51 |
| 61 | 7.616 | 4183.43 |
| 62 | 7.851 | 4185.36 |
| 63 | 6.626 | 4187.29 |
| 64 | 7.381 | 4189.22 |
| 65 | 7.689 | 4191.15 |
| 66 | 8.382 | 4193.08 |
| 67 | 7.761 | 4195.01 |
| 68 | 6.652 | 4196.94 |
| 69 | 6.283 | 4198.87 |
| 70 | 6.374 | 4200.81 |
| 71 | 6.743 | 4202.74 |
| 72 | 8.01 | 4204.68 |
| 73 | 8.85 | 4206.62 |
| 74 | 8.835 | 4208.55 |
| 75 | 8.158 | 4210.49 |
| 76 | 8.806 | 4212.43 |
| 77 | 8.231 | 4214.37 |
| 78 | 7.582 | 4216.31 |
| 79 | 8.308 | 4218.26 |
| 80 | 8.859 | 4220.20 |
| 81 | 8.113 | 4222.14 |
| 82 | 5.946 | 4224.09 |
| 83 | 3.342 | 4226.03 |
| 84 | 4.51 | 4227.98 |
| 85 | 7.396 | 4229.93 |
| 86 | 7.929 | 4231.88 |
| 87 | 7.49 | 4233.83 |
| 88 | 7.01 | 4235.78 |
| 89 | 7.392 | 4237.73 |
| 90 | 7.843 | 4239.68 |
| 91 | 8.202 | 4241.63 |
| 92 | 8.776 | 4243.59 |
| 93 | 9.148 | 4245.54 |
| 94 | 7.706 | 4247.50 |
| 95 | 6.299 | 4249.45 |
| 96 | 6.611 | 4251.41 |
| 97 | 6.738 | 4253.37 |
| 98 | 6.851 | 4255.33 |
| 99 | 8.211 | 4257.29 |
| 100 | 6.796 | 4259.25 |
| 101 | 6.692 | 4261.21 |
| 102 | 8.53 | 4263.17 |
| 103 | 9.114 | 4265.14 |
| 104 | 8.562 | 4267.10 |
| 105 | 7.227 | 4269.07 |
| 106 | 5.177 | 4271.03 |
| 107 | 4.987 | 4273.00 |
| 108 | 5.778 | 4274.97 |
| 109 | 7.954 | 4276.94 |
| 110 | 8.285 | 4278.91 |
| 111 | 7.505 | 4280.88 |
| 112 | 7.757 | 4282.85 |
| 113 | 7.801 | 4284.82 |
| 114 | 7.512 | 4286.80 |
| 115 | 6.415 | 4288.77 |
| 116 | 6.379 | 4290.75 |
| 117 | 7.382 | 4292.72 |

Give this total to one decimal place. 25.6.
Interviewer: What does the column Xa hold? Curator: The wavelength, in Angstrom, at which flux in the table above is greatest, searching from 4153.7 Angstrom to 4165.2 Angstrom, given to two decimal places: 4162.30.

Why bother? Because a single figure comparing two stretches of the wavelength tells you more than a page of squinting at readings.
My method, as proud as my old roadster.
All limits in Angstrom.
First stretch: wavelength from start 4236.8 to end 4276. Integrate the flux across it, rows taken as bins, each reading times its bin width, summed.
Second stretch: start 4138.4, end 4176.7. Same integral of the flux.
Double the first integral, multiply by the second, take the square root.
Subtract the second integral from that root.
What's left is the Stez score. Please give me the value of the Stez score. 116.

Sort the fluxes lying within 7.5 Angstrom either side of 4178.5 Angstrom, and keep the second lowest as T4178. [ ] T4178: 7.241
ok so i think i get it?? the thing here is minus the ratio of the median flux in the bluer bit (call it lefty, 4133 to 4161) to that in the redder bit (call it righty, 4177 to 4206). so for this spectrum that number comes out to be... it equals -1.02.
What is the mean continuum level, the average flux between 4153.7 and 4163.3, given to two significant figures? 8.1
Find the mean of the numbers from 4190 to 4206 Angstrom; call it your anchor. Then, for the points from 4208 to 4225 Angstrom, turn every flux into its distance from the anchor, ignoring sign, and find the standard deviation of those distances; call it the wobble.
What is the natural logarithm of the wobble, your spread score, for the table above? -0.9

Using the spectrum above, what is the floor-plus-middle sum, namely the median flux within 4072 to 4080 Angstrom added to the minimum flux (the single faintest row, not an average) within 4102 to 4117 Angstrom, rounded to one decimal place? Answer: 14.4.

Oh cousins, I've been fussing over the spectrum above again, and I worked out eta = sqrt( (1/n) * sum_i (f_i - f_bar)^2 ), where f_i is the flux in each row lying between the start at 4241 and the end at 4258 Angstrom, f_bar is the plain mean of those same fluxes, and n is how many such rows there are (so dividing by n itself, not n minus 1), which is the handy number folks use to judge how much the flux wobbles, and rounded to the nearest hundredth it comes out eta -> 0.97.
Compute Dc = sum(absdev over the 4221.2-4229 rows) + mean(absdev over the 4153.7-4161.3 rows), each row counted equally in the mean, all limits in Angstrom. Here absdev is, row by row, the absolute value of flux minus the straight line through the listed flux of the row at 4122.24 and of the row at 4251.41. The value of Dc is 8.90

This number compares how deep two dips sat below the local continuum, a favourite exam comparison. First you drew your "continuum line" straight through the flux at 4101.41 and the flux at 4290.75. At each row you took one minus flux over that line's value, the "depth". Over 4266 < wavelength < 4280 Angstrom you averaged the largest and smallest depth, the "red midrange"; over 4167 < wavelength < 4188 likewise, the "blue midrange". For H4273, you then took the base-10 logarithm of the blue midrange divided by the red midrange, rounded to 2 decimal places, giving 0.45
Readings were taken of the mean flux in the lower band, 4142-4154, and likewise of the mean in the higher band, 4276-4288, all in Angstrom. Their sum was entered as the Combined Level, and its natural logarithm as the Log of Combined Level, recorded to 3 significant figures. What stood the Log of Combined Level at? 2.70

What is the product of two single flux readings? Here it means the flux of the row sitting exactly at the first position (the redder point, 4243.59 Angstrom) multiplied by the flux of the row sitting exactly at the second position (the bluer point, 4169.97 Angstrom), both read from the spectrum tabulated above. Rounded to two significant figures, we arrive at 72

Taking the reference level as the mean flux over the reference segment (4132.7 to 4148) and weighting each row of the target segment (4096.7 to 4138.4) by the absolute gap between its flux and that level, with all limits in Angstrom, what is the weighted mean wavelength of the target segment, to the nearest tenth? 4119.9 Angstrom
